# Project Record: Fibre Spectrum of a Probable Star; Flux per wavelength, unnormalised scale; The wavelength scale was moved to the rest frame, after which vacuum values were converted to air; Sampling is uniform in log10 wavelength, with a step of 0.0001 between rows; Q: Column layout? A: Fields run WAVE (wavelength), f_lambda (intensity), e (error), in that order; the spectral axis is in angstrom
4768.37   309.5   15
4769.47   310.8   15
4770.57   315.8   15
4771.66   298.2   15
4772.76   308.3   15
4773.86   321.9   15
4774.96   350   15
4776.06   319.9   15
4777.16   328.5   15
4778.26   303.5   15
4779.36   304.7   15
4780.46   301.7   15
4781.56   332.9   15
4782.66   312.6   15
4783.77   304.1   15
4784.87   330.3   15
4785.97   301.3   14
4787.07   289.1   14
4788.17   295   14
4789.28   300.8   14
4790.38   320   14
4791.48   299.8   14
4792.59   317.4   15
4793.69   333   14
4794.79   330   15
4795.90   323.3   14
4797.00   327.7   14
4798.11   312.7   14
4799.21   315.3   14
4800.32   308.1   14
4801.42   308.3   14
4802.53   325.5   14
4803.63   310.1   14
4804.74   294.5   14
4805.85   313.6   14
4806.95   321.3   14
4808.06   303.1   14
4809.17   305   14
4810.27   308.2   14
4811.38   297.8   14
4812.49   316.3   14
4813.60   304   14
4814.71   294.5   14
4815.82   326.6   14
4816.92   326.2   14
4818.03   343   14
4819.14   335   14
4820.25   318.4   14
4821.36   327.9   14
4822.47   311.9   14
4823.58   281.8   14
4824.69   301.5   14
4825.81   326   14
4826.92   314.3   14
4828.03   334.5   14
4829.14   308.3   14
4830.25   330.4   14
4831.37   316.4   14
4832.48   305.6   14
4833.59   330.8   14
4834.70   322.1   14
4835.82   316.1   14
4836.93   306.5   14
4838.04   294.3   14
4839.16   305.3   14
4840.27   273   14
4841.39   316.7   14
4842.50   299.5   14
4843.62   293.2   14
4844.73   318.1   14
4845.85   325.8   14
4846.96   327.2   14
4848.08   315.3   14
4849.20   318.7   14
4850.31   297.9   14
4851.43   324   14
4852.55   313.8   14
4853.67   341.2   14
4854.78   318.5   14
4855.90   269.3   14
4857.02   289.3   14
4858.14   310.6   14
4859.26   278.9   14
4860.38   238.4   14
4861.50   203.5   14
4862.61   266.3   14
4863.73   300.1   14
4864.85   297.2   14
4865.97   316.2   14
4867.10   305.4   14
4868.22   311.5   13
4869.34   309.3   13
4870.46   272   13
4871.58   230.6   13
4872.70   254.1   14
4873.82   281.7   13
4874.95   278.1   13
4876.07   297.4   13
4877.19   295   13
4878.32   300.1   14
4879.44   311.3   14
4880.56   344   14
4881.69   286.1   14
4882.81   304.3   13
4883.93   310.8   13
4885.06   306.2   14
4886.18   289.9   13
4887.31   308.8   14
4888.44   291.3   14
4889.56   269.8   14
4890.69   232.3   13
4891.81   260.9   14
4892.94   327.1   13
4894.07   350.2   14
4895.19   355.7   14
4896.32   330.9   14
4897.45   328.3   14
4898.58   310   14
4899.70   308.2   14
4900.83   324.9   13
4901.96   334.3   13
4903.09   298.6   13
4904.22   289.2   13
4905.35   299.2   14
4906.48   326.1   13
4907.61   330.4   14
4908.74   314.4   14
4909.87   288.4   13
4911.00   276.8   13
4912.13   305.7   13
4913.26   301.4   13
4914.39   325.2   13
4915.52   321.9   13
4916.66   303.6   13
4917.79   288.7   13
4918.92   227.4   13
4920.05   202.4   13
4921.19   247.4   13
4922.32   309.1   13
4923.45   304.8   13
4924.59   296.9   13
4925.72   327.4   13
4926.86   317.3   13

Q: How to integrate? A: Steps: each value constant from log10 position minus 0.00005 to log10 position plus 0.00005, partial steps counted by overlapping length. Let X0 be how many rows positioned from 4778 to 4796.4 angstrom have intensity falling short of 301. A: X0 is 4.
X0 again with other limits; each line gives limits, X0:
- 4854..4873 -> 11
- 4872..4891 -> 11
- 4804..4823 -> 3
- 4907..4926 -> 7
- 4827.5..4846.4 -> 4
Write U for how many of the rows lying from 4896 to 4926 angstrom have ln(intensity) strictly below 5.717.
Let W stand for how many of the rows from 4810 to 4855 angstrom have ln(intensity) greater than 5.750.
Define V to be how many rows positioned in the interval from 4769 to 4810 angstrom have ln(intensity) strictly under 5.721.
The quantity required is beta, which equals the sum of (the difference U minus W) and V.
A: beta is 1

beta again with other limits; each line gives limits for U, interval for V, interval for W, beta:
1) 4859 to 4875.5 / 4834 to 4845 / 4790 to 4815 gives 5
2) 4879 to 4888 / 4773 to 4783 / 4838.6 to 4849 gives 0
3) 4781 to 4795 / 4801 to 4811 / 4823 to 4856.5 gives -9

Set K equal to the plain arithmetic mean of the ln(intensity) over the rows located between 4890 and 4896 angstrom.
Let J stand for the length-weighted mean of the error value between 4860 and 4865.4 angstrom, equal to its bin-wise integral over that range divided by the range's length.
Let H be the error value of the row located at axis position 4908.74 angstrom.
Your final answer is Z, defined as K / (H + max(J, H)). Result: 0.204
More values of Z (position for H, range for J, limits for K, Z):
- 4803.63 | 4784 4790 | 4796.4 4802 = 0.204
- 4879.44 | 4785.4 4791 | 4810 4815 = 0.204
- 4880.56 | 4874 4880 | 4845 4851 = 0.206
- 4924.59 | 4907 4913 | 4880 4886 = 0.217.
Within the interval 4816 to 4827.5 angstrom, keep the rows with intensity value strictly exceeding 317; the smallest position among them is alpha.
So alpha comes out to 4816.92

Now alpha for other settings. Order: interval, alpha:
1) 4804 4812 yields 4806.95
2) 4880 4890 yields 4880.56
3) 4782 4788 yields 4784.87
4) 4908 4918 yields 4914.39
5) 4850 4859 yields 4851.43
